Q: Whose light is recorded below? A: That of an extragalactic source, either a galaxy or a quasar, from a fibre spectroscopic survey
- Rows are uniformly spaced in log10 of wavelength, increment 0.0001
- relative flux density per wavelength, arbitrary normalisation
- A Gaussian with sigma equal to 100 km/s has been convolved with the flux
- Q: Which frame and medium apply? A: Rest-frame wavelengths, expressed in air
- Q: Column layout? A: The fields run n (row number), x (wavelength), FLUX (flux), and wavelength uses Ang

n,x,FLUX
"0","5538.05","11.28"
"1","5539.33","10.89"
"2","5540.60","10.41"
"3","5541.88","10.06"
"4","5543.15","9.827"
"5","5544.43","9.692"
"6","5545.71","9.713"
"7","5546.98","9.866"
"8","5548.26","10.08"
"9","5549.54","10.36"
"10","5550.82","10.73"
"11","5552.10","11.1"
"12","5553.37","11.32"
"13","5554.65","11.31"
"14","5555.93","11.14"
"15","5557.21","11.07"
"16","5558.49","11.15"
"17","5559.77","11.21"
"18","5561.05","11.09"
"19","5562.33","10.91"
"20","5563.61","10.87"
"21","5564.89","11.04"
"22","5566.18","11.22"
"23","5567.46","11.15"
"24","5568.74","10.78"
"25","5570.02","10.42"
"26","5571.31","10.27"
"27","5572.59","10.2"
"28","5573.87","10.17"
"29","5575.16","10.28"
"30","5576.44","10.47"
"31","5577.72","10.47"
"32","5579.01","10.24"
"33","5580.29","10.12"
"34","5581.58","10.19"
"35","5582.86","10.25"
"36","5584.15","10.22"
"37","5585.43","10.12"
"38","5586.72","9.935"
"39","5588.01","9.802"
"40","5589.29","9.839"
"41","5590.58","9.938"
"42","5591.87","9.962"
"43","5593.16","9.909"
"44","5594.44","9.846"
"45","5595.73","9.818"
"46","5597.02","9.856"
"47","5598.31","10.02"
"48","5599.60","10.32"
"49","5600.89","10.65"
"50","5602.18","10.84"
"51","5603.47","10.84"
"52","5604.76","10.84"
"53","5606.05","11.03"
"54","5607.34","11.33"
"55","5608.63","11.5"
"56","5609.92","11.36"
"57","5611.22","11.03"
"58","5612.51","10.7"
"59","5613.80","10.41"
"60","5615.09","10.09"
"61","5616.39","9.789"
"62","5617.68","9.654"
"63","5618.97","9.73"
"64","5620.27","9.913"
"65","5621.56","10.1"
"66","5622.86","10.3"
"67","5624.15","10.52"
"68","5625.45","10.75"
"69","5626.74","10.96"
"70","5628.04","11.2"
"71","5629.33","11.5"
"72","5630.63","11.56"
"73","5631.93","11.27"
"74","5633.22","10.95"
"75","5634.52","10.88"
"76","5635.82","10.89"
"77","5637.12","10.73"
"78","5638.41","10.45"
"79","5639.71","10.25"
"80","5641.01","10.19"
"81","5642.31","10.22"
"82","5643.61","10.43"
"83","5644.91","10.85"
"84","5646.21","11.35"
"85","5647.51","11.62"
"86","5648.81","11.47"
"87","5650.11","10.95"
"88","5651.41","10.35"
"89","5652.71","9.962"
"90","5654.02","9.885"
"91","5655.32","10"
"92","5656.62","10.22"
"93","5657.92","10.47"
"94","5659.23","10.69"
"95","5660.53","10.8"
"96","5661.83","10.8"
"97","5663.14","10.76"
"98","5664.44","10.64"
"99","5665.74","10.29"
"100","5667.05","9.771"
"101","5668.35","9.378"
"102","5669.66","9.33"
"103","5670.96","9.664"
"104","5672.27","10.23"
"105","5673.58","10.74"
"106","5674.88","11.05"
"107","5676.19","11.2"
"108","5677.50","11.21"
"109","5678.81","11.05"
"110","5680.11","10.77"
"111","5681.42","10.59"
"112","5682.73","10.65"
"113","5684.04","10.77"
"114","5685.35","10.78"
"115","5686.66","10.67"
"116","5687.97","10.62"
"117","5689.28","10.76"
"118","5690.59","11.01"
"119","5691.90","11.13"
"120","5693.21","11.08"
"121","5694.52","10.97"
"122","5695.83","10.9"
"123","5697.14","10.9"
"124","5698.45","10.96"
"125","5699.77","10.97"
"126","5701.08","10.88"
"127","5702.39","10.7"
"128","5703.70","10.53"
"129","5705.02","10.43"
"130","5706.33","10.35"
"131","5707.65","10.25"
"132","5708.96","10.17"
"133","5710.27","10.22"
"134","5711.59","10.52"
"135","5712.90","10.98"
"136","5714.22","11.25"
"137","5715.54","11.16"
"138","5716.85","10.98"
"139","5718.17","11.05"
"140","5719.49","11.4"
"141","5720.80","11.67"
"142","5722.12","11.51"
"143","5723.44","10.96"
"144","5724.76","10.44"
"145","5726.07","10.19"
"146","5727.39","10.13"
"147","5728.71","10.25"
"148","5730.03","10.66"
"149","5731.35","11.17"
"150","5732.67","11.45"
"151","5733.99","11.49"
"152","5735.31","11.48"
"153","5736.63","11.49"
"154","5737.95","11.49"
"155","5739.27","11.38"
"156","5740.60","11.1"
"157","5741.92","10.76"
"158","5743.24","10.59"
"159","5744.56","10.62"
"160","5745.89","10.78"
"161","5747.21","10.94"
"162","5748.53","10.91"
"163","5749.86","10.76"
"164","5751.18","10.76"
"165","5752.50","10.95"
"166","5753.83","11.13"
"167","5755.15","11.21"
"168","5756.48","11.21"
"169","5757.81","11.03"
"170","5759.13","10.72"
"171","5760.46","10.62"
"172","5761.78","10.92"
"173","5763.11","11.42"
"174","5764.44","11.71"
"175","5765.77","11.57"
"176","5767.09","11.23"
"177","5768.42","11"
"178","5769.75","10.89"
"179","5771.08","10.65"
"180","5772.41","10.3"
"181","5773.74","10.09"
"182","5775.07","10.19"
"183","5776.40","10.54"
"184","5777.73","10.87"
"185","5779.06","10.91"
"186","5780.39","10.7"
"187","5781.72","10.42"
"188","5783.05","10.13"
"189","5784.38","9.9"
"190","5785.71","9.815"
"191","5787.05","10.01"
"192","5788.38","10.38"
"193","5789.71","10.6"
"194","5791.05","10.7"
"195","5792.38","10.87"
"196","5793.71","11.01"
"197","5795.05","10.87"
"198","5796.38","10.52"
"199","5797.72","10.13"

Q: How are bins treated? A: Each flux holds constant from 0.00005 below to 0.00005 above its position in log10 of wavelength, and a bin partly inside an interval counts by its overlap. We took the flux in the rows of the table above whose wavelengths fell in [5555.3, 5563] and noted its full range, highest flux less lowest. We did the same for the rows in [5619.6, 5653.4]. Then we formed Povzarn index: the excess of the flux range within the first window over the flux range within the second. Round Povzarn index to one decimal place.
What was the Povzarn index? -1.4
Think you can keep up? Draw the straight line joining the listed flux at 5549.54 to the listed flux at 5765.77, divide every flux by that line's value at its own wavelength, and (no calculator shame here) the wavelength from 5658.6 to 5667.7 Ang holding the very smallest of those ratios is 5667.05 Ang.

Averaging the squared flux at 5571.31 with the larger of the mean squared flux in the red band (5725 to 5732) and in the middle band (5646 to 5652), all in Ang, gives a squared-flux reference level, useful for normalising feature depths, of 115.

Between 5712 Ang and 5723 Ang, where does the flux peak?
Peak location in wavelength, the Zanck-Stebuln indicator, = 5720.80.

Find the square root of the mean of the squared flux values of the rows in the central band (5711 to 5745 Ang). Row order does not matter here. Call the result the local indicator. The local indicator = 11.0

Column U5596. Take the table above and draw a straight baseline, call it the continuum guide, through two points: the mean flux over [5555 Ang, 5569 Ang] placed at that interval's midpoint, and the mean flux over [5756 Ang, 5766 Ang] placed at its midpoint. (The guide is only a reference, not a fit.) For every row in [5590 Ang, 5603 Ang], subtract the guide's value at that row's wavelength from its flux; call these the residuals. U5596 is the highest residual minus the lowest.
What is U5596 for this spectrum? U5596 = 1.02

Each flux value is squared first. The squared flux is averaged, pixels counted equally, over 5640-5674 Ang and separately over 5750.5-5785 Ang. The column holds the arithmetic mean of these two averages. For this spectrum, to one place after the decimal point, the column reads 113.0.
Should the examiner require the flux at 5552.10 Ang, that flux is 11.1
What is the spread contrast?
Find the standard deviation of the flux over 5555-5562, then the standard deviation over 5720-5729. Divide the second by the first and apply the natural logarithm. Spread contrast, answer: 2.5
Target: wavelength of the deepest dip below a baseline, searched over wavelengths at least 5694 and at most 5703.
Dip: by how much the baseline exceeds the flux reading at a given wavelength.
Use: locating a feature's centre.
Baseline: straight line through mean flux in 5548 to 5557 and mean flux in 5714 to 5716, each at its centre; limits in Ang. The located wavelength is 5702.39 Ang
